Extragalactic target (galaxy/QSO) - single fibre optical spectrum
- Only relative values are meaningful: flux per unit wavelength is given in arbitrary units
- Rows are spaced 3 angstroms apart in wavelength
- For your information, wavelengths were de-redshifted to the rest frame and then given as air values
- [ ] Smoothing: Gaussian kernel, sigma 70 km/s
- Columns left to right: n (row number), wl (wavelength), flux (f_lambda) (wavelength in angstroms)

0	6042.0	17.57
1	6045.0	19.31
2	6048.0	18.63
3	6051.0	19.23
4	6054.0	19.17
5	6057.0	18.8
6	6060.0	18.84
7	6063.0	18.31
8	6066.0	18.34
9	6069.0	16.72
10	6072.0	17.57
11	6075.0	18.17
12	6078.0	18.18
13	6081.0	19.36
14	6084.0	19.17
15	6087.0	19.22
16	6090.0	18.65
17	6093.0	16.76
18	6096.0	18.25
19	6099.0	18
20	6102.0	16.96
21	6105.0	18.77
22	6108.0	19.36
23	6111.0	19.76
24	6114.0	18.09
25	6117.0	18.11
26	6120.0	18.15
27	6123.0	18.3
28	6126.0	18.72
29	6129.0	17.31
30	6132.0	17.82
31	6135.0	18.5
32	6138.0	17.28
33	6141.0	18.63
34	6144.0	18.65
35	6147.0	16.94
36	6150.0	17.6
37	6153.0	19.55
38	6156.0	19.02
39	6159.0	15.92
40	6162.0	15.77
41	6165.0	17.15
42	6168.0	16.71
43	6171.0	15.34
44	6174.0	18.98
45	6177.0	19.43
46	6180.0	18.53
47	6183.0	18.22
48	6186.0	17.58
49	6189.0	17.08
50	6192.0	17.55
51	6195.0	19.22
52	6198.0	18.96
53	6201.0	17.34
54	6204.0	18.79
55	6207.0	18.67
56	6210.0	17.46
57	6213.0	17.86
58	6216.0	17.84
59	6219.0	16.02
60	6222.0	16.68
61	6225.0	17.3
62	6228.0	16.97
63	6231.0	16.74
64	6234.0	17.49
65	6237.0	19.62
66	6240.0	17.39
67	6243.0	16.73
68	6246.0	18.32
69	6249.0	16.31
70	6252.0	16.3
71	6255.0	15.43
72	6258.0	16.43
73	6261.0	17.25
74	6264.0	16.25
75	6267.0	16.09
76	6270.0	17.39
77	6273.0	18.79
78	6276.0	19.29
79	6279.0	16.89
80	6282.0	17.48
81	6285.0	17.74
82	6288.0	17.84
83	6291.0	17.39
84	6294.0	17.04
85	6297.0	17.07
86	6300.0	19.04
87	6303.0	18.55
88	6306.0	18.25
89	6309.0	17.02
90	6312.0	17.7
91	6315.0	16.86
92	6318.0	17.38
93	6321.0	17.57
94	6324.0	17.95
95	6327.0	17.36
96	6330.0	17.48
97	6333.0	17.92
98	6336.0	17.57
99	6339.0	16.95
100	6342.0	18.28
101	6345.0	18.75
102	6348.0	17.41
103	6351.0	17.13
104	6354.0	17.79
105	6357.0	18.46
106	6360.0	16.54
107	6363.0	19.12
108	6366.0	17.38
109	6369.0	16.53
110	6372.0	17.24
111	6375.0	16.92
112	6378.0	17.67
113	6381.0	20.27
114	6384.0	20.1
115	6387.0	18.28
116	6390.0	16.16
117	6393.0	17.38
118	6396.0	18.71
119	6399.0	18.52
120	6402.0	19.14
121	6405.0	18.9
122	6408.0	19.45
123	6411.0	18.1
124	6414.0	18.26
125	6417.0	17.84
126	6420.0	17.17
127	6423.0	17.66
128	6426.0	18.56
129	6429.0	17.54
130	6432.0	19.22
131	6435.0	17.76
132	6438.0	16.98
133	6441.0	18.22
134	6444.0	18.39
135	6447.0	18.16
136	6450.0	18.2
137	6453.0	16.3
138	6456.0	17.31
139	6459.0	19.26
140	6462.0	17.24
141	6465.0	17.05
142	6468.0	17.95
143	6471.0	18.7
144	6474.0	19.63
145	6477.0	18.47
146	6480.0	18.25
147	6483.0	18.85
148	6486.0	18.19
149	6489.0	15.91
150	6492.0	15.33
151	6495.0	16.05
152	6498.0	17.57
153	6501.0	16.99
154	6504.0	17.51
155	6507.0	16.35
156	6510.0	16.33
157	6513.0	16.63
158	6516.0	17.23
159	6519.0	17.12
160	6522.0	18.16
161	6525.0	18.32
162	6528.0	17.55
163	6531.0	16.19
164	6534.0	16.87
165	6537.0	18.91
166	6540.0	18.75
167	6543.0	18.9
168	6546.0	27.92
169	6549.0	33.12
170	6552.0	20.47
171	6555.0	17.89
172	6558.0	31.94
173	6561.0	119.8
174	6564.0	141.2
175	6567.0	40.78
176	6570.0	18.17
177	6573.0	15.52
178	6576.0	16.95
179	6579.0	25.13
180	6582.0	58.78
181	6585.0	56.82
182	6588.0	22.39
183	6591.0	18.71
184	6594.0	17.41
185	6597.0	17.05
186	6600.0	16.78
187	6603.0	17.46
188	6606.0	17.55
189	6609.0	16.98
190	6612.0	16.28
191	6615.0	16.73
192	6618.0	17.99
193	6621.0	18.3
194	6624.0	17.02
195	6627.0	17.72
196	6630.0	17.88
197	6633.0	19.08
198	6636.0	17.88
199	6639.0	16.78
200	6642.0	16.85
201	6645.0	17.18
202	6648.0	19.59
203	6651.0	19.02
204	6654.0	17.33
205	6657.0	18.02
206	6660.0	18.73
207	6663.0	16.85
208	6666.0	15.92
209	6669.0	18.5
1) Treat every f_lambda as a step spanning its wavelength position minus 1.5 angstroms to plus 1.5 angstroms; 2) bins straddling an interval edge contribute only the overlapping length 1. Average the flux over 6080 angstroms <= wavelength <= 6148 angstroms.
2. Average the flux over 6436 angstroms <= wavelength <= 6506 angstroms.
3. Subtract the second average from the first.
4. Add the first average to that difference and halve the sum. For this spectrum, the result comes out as 9.5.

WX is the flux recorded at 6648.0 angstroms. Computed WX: 19.59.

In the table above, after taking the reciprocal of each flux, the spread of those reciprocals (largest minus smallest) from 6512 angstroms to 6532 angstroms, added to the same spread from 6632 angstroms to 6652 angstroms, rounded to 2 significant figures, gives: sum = 0.016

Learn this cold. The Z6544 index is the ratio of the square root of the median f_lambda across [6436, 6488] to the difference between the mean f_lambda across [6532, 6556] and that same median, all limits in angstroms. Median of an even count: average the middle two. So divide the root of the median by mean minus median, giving 1.3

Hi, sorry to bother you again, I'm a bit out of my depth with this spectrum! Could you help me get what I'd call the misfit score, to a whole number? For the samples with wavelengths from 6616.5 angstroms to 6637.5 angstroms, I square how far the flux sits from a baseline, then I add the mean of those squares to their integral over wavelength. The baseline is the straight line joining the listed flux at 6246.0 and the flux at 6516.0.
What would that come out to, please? 39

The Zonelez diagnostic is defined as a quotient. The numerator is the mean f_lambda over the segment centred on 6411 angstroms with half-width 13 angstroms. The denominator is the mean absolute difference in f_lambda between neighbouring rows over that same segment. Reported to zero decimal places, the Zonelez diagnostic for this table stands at 33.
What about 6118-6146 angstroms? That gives 25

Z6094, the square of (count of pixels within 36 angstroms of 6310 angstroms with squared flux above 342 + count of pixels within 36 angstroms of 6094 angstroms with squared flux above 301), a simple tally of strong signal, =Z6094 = 576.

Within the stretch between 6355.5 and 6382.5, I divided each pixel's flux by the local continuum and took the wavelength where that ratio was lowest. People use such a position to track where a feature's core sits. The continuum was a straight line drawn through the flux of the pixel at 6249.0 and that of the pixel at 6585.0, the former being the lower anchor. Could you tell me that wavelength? 6369.0 angstroms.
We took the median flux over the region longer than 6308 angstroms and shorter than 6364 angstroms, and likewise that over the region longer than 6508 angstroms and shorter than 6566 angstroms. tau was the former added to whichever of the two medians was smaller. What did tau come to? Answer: 35.1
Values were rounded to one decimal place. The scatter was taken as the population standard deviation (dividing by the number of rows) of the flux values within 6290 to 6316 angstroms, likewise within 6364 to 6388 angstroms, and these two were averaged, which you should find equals 1.0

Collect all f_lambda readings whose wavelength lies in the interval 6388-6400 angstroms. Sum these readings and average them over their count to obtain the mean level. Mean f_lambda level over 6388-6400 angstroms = 17.7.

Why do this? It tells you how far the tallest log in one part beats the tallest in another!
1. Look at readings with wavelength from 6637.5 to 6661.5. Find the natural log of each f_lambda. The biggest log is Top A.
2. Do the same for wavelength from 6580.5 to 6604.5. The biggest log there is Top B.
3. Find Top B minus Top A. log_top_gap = 1.10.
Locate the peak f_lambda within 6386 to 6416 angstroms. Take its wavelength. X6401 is 6408.0 angstroms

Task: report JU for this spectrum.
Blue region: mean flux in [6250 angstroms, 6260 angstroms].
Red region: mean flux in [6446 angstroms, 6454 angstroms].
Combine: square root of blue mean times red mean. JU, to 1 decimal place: 16.8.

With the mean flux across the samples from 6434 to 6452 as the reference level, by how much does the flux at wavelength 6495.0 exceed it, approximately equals -1.9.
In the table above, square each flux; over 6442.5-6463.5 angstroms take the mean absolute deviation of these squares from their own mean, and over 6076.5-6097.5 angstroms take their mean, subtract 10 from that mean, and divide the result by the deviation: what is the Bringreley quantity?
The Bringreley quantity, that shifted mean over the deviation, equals 12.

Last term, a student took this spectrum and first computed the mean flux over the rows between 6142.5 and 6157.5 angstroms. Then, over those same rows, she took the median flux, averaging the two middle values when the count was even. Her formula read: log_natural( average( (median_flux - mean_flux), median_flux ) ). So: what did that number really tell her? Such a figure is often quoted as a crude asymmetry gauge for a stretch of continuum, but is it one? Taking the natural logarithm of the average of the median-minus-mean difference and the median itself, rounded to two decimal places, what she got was 2.25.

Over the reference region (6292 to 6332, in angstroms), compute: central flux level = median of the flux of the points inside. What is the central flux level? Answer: 17.5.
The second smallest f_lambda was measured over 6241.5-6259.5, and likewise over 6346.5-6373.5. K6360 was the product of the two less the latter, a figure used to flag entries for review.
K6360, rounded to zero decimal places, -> 253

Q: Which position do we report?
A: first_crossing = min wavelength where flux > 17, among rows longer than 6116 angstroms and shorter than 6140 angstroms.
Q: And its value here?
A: 6117.0 angstroms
